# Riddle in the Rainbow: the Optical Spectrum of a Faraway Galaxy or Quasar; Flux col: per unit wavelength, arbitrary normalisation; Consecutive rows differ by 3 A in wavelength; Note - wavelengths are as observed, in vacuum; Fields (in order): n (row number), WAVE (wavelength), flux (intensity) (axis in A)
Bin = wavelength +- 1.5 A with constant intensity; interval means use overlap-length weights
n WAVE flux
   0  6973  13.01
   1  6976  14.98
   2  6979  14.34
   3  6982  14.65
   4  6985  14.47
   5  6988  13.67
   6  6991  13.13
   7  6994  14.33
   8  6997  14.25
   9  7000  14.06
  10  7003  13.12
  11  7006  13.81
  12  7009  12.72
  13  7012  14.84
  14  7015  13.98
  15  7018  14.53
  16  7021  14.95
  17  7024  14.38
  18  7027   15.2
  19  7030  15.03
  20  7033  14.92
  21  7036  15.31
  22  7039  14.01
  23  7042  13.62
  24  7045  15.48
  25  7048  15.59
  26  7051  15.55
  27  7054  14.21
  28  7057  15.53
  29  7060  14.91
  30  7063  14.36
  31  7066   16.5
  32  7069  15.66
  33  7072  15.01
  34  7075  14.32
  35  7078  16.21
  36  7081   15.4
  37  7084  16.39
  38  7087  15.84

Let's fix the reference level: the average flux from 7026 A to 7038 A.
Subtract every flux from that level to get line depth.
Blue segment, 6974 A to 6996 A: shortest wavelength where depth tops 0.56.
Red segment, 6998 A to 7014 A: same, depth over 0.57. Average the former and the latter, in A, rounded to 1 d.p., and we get 6989.5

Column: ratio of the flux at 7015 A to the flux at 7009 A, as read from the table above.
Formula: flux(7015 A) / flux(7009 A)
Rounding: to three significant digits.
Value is 1.10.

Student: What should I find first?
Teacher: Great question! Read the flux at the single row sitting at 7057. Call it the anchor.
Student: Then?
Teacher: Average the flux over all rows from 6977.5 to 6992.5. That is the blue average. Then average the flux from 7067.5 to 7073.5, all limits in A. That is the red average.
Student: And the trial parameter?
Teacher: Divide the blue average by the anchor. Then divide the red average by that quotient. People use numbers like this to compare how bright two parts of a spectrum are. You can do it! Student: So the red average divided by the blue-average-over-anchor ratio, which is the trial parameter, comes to 16.9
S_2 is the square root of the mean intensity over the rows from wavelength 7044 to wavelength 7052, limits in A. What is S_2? 3.94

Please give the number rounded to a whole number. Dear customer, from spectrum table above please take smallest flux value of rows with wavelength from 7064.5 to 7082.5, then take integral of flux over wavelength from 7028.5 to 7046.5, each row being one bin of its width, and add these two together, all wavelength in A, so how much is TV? 279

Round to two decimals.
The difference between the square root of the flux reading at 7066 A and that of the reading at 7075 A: 0.28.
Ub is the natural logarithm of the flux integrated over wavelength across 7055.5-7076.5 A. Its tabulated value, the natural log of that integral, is 5.76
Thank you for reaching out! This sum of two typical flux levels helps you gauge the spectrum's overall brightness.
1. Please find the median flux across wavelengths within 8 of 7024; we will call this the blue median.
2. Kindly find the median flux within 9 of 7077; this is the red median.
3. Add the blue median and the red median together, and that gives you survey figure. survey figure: 30.5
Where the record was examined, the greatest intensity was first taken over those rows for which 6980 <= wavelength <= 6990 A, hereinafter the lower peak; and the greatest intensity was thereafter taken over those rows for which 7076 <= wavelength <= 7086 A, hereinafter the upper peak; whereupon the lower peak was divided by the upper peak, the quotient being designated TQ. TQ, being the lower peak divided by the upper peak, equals 0.89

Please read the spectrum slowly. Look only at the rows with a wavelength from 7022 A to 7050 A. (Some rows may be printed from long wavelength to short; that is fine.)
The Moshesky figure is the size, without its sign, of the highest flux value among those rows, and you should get 15.6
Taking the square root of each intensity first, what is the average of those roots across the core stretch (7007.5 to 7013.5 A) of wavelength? 3.71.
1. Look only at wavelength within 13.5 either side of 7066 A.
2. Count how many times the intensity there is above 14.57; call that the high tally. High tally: 6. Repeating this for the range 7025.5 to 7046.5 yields 5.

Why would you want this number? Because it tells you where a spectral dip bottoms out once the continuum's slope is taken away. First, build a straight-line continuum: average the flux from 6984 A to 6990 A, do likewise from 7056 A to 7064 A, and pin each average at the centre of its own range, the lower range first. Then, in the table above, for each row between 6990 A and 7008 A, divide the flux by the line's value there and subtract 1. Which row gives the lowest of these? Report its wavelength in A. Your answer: 7003 A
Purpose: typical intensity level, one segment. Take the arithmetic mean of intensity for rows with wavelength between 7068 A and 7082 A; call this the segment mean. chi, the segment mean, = 15.3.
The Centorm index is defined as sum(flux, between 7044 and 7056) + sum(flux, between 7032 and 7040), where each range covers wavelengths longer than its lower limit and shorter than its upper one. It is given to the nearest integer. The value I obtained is 105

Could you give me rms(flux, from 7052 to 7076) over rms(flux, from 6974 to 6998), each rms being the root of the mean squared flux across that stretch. 1.06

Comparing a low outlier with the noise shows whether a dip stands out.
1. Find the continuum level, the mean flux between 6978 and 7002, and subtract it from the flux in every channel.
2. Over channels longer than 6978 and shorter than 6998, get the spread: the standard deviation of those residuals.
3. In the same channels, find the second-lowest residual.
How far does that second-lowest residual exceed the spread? -0.9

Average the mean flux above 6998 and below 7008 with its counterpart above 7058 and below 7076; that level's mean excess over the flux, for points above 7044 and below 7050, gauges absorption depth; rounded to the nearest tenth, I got -1.1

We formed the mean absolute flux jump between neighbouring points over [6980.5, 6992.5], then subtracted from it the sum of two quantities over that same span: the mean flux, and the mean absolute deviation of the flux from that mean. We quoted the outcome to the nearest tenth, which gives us -14.1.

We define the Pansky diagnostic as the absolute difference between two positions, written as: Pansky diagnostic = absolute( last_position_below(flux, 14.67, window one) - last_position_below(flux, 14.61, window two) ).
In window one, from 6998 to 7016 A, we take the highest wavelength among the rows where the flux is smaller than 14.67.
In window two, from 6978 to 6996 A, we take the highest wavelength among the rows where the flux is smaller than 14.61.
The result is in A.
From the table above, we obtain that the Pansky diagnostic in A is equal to 21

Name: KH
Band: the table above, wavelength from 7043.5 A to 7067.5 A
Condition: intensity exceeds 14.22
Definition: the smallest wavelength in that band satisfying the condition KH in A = 7045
